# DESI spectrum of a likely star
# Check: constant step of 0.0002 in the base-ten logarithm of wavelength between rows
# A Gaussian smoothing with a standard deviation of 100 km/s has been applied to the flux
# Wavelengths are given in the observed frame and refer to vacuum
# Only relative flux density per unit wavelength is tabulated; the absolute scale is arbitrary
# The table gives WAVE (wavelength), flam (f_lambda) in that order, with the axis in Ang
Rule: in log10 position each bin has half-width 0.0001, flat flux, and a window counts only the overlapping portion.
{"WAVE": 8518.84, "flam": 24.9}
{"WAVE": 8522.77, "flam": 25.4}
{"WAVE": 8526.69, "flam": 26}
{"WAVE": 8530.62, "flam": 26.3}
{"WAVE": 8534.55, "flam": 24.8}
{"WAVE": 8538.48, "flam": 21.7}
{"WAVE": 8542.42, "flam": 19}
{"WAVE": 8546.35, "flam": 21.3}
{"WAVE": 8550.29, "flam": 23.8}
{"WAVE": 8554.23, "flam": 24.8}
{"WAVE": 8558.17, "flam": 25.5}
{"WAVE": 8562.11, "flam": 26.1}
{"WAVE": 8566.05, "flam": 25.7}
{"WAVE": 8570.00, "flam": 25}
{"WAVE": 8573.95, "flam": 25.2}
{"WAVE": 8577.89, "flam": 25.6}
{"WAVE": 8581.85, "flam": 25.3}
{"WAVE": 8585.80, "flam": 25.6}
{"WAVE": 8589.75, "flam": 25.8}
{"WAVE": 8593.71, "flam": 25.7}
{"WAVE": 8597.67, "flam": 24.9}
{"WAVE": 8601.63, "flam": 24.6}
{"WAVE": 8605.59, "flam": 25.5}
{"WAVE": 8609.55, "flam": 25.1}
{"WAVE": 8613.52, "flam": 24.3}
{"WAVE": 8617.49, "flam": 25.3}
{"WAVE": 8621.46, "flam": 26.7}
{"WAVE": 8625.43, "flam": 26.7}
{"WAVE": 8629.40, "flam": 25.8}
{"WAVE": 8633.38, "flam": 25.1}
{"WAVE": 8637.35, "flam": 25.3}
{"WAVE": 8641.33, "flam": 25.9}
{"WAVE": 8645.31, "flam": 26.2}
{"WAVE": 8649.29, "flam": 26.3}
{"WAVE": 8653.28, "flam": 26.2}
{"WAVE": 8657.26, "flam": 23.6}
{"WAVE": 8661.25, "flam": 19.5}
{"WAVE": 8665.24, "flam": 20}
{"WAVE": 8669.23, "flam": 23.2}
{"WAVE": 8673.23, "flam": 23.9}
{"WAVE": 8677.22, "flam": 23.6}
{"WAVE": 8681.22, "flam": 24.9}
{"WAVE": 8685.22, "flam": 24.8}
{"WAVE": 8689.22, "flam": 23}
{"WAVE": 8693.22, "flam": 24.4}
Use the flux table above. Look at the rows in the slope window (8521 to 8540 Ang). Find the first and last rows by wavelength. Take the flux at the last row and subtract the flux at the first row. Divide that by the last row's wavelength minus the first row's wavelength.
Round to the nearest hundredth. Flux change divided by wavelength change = -0.24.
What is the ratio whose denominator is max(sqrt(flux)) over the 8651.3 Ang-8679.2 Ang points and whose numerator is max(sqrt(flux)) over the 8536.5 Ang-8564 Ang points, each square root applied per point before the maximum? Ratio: 1.00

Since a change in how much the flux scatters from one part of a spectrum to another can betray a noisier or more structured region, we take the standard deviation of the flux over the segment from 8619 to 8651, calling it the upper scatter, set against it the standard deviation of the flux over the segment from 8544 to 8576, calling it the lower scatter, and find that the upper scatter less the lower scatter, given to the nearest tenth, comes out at -0.9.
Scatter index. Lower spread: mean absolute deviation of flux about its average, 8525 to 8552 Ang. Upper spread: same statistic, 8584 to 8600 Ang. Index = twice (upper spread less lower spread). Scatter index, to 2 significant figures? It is -3.9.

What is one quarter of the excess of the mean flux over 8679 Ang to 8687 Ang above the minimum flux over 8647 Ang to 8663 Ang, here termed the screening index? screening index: 1.3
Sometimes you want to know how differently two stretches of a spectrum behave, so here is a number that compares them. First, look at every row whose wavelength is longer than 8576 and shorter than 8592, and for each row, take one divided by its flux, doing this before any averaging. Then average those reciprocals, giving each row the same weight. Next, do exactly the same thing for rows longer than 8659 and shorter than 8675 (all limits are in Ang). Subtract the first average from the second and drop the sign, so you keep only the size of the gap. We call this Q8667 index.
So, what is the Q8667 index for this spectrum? 0.007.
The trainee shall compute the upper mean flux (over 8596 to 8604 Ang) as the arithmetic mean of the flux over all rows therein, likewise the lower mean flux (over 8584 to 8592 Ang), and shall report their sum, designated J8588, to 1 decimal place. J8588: 50.5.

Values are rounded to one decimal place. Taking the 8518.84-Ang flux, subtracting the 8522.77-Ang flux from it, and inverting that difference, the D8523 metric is -2.0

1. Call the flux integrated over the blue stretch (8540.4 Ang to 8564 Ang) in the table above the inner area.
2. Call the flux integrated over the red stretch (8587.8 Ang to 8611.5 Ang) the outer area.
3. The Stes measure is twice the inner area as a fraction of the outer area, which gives 1.84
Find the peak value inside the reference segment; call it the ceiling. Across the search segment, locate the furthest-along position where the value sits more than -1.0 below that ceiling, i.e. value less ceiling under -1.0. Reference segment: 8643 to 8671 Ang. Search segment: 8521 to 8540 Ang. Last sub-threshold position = 8538.48 Ang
